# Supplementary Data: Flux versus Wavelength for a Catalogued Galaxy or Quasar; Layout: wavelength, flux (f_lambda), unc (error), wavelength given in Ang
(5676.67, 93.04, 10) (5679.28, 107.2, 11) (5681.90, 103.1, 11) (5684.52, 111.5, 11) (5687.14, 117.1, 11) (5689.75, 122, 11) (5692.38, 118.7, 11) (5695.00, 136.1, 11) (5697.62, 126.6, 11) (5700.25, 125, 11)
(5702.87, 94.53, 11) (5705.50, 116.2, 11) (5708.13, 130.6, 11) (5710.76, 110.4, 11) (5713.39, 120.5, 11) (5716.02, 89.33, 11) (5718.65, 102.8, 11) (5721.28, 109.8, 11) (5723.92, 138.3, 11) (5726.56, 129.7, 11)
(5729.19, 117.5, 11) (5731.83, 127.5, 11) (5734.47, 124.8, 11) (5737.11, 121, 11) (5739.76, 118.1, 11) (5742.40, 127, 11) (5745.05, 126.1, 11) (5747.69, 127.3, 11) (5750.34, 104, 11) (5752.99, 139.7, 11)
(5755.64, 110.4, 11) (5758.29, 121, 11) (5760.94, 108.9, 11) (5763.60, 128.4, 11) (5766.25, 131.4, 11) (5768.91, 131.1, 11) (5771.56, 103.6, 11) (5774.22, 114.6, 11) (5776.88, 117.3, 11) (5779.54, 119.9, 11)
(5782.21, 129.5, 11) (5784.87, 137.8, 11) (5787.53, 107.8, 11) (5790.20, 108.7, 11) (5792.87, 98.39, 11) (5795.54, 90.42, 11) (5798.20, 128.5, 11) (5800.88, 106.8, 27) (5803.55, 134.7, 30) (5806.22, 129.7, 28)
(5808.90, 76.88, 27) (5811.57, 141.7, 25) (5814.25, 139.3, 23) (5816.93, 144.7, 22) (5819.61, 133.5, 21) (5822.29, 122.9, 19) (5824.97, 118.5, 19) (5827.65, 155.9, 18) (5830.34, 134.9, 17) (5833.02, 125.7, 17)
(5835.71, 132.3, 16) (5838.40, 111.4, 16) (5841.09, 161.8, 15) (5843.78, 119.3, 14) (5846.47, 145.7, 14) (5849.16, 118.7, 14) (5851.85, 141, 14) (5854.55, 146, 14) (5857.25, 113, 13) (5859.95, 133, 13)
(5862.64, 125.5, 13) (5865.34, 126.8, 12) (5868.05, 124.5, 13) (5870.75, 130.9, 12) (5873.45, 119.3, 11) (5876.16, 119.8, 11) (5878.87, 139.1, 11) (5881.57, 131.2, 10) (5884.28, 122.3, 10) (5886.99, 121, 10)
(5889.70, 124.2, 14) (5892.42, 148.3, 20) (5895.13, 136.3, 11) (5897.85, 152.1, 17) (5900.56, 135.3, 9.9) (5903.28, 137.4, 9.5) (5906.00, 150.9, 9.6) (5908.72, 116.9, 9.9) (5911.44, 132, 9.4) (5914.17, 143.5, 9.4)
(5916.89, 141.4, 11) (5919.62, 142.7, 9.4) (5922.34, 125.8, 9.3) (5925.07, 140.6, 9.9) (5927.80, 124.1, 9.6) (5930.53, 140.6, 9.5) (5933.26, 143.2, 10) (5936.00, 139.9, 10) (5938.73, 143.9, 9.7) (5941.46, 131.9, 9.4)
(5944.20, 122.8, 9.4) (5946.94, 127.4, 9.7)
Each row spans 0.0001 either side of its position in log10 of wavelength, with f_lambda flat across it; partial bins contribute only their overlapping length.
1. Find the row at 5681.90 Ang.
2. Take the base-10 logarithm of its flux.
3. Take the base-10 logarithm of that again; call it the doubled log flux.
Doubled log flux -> 0.304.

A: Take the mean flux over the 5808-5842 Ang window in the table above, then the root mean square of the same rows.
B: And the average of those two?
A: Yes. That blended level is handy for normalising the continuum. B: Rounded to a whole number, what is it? 132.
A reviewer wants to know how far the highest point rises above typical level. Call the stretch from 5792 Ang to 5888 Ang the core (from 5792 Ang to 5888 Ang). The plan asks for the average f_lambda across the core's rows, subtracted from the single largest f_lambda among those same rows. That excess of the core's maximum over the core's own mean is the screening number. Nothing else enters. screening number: 35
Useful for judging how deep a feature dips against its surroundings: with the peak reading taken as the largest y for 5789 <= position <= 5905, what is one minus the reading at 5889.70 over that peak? 0.232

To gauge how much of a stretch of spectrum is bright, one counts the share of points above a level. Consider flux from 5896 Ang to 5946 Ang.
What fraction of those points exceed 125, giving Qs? 0.83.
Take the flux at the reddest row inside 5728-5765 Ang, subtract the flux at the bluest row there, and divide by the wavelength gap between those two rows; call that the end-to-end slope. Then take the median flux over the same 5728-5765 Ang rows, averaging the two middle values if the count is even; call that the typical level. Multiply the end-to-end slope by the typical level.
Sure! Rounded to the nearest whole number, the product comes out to 39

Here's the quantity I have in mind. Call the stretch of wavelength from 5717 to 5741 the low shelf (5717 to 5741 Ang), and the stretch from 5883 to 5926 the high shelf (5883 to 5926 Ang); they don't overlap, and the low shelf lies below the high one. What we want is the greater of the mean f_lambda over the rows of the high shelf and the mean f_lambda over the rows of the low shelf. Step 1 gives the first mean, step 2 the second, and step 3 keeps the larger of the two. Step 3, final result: 136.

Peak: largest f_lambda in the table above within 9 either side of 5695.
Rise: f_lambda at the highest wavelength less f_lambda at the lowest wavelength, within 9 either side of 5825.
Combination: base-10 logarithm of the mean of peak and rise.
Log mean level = 1.77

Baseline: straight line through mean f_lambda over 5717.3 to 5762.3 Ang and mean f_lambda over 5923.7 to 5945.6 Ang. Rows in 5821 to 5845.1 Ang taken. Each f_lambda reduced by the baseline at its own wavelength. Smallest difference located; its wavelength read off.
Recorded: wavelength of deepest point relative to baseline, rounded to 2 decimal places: 5838.40 Ang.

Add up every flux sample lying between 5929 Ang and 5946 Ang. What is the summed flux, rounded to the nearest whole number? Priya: 822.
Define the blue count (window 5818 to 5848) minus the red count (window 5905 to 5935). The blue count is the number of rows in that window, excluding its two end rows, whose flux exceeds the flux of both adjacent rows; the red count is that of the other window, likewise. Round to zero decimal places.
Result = 0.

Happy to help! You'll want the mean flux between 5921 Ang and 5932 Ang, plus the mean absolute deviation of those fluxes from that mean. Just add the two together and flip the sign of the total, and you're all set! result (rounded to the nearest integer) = -141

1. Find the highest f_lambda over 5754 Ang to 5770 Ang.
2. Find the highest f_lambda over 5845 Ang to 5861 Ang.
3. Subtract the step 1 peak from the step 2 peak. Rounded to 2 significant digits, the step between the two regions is 15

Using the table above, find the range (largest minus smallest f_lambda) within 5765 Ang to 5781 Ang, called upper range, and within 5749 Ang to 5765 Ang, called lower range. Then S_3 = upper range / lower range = 0.78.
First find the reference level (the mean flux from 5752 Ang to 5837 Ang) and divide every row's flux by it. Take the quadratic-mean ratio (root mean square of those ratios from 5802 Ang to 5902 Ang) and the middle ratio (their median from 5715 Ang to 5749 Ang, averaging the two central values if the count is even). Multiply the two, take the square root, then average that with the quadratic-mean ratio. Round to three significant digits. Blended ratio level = 1.06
